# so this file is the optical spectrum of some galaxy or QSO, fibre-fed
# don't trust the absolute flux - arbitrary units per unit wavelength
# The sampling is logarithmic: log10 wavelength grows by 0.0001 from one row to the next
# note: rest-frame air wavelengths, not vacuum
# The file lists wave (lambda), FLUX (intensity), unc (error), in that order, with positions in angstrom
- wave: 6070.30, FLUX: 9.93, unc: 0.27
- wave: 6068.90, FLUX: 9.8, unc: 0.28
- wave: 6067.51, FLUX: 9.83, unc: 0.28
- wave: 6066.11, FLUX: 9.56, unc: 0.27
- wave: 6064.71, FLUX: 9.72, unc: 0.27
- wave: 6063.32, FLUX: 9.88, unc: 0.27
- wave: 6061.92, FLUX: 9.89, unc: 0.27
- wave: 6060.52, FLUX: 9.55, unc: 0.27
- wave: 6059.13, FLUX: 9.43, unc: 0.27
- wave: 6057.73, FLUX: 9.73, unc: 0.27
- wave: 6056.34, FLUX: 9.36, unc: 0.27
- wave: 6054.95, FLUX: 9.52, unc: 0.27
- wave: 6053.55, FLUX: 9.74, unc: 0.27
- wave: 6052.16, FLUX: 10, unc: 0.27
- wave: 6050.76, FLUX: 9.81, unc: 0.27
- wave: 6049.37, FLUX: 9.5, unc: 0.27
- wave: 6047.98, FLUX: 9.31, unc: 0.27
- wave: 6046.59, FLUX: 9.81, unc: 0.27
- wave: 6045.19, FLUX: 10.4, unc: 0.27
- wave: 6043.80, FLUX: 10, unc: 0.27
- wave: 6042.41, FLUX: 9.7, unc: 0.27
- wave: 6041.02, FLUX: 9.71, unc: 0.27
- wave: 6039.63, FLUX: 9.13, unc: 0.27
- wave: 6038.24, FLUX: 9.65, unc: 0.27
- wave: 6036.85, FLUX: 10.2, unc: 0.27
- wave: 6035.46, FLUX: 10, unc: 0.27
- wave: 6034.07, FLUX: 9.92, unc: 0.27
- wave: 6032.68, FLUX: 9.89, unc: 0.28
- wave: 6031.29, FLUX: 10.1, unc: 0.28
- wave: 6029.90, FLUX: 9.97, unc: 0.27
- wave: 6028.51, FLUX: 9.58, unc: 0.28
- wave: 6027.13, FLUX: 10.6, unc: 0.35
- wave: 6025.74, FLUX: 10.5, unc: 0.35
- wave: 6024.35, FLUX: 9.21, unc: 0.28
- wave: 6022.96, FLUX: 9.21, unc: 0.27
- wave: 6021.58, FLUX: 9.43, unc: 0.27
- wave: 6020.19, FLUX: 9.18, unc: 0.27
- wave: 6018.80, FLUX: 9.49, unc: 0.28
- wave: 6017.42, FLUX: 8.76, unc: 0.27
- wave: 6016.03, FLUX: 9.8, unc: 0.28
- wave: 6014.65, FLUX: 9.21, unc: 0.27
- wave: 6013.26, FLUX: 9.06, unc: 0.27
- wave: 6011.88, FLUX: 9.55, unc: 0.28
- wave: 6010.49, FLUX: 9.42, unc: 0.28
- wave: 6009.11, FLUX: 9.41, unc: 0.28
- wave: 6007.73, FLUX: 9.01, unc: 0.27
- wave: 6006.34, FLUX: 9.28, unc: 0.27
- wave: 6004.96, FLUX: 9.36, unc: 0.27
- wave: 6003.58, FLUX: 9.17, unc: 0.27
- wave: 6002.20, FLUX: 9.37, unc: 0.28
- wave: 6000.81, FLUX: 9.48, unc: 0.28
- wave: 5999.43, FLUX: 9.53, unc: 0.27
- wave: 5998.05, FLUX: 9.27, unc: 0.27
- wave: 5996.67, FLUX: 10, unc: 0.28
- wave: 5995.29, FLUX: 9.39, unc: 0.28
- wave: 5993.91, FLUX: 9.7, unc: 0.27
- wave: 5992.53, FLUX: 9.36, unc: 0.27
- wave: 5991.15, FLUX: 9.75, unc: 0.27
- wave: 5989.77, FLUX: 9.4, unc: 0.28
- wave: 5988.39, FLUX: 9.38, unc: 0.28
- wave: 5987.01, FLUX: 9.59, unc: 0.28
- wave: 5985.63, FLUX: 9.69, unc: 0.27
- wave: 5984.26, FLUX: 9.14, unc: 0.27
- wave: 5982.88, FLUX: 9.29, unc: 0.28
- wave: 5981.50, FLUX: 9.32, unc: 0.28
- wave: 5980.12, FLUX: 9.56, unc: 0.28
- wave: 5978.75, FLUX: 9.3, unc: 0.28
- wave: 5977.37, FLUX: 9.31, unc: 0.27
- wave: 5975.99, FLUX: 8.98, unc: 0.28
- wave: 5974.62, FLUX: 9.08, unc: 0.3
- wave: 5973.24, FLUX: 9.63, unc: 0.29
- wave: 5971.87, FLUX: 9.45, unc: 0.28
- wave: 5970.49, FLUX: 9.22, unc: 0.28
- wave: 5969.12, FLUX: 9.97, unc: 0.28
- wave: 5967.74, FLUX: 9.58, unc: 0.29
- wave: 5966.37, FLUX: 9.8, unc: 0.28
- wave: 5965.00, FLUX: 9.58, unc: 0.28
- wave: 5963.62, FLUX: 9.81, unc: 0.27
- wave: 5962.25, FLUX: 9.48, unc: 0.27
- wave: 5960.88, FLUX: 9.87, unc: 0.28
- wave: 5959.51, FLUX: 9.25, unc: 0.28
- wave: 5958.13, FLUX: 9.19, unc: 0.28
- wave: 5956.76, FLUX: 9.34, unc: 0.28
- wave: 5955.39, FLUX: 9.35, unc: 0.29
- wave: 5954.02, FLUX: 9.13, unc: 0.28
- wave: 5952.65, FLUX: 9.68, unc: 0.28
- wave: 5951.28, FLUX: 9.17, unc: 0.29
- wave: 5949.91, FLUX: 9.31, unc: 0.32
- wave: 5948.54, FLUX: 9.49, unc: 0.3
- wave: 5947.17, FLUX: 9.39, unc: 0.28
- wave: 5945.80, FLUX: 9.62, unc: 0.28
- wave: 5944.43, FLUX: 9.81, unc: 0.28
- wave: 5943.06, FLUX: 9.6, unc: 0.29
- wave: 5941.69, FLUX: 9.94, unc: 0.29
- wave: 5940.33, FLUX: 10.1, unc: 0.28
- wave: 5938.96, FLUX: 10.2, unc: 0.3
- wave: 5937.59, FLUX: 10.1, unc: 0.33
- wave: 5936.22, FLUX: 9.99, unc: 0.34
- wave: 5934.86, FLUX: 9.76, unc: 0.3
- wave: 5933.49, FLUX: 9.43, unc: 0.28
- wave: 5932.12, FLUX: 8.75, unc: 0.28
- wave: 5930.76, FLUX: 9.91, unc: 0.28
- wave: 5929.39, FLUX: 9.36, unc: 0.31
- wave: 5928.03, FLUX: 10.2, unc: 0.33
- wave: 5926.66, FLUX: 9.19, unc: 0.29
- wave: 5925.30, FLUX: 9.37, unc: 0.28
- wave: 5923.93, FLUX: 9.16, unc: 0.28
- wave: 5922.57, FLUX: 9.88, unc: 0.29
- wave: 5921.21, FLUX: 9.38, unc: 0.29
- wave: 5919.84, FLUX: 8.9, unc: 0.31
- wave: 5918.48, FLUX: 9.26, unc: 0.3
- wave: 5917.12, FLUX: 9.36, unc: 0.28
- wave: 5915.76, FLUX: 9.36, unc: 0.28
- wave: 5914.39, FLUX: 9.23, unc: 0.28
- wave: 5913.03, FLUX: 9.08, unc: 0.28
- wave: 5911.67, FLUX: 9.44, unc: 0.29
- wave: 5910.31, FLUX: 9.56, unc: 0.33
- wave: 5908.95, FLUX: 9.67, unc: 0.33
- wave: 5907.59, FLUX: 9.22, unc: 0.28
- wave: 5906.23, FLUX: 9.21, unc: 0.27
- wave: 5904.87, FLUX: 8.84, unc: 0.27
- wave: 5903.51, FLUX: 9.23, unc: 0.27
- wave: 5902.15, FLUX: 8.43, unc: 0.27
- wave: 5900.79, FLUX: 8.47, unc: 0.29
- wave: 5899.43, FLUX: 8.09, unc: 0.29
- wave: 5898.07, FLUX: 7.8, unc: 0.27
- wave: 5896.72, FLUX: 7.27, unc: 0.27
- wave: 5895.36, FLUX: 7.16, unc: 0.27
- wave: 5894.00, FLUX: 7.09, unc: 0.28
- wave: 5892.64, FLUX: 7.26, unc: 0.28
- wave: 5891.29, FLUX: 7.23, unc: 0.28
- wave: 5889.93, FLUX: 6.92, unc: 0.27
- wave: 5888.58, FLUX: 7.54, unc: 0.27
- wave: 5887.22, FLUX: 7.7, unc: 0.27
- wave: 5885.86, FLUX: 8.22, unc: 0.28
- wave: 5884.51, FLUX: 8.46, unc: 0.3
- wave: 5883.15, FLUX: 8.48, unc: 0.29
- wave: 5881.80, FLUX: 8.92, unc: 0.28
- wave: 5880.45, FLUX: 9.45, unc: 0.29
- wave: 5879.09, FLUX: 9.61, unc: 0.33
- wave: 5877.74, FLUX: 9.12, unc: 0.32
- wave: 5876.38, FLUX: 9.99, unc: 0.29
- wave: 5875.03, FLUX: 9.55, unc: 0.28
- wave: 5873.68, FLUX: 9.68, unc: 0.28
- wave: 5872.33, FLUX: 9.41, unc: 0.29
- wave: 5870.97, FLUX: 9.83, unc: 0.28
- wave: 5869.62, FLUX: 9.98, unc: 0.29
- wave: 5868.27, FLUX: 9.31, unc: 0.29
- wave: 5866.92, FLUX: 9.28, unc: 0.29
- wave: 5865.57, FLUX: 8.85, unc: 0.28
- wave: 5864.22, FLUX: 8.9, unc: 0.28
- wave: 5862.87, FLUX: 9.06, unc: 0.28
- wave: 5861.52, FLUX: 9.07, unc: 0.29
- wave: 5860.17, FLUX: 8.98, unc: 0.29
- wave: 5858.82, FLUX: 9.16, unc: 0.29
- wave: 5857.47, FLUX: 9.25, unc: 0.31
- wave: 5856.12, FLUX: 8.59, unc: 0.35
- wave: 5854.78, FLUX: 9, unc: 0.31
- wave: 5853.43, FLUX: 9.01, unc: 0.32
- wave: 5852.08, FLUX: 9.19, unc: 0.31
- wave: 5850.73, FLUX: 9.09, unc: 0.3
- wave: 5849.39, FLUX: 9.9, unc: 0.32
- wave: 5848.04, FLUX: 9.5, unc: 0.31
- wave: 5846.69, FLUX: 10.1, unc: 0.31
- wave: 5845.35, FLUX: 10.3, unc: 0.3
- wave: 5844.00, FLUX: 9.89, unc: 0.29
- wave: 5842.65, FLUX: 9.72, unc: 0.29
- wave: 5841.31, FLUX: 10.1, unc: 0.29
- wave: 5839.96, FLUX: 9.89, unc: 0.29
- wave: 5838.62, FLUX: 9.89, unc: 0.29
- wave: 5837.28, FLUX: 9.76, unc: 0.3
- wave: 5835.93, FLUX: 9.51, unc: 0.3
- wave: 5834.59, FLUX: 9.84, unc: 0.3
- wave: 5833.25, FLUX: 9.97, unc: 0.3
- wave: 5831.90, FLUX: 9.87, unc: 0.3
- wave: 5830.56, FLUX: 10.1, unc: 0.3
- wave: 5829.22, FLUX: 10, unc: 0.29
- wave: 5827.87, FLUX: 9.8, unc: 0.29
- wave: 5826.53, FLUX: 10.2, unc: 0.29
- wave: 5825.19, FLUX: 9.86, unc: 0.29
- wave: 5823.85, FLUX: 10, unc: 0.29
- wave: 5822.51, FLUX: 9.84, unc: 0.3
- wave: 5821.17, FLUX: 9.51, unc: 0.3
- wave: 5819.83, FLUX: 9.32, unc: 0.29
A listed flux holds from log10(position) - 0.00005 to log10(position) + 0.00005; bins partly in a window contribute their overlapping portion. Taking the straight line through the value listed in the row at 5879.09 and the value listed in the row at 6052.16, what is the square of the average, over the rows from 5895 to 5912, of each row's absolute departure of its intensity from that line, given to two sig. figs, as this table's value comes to 1.0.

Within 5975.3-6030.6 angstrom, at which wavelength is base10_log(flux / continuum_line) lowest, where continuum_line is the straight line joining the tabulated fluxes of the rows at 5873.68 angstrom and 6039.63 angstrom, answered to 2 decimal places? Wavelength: 6017.42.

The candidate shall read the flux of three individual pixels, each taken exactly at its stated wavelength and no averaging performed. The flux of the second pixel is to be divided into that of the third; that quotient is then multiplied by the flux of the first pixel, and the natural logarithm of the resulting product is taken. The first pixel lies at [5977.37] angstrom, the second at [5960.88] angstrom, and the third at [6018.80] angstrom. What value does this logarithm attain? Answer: 2.19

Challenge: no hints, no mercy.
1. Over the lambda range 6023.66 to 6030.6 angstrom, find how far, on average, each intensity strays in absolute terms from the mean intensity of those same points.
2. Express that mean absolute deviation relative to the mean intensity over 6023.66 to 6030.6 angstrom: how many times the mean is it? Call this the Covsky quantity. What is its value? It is 0.046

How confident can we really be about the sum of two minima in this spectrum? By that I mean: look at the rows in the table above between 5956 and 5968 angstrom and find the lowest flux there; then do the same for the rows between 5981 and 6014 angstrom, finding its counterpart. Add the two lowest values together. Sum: 18.2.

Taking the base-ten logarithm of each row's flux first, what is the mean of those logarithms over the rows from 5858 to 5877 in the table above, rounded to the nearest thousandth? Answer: 0.971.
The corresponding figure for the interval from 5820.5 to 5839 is 0.994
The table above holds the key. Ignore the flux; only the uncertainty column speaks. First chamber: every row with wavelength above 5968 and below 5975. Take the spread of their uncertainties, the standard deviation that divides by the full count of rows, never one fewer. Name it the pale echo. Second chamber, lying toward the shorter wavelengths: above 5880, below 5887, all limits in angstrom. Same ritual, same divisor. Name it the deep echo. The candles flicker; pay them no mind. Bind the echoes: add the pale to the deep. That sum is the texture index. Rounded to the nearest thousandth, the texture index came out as 0.015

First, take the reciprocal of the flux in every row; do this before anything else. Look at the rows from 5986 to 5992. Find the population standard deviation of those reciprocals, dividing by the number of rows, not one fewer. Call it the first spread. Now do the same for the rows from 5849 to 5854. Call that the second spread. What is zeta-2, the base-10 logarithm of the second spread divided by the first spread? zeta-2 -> 0.38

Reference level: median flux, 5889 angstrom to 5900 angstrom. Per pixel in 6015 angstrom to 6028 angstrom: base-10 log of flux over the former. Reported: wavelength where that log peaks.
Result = 6027.13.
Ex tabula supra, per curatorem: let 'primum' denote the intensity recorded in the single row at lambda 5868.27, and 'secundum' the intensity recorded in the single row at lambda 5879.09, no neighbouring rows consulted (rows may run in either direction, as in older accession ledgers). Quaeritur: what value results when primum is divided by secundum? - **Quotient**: 0.97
